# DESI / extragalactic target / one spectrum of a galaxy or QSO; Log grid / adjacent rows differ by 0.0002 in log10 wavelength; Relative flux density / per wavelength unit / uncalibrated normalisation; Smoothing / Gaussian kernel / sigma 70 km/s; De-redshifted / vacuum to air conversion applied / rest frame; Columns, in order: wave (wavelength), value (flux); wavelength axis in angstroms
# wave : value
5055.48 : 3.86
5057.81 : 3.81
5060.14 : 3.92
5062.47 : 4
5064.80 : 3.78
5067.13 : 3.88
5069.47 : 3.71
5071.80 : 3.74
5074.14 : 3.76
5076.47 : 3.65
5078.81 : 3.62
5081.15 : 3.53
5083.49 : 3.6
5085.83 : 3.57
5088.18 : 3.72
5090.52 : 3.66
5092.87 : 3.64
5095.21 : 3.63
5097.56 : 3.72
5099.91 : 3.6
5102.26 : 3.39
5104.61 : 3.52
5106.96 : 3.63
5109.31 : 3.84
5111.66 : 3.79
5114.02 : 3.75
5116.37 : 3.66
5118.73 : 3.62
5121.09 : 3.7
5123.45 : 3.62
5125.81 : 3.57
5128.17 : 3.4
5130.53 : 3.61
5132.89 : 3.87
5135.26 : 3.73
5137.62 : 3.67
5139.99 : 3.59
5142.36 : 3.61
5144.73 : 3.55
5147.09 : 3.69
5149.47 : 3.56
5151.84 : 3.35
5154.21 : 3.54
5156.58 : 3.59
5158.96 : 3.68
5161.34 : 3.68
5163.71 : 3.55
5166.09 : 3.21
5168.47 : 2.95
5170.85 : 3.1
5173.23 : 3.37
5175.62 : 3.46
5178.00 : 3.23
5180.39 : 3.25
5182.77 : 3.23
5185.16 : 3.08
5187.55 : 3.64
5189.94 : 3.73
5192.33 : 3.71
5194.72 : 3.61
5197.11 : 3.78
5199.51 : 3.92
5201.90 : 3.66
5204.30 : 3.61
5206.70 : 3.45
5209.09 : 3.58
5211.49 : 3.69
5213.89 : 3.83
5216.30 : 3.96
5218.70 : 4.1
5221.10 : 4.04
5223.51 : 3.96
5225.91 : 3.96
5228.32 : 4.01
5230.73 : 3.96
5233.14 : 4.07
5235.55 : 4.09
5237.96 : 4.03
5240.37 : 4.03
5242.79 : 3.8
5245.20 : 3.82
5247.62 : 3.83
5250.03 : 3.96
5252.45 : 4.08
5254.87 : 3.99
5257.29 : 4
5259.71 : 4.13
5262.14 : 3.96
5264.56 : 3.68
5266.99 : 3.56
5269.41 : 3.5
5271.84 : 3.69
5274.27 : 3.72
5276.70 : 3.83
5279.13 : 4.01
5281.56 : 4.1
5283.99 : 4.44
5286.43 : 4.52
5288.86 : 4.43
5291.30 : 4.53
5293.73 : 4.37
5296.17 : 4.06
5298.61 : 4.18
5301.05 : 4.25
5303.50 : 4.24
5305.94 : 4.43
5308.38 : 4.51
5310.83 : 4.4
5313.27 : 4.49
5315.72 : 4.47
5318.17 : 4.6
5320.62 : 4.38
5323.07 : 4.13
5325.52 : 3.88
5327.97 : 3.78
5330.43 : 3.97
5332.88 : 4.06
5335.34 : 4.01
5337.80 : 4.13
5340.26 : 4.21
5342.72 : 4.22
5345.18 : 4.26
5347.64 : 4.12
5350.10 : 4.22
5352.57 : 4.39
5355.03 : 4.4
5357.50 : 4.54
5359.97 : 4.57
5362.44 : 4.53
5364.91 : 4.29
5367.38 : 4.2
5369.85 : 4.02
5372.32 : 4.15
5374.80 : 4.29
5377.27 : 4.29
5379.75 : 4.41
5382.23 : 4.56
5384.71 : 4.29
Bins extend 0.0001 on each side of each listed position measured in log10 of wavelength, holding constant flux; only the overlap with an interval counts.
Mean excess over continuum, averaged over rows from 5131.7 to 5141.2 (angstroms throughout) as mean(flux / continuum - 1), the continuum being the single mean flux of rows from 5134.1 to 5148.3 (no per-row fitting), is 0.021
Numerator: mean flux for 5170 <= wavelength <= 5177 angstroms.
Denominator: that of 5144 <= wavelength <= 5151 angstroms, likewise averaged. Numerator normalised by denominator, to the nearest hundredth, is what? 0.92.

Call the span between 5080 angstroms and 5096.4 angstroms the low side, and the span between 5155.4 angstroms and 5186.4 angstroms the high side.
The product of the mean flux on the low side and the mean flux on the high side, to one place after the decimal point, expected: 12.1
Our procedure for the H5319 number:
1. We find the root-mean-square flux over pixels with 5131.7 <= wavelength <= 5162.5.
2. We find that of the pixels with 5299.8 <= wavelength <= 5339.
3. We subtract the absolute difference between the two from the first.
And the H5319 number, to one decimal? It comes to 3.0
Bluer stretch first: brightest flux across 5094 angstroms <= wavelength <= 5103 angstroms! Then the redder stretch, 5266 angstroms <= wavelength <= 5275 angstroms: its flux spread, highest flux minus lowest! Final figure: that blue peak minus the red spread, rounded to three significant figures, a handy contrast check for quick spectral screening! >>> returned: 3.50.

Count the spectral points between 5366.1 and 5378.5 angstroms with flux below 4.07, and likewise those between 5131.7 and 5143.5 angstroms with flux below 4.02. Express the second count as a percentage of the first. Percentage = 500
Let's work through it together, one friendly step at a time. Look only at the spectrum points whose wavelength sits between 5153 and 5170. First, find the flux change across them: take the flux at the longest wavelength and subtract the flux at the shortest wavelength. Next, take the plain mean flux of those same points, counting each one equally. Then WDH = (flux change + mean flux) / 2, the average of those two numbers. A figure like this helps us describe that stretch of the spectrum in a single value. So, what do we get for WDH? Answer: 1.43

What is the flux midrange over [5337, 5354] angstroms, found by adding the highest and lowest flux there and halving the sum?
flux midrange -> 4.3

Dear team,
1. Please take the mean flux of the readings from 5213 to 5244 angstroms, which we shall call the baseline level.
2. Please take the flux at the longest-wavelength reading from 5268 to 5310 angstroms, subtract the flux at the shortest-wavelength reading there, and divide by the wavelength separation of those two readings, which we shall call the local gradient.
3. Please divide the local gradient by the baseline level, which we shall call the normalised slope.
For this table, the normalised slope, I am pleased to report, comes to 0.0065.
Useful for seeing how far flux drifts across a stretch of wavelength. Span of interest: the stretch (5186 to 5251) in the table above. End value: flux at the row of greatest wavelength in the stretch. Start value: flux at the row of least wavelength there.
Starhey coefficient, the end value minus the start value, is 0.32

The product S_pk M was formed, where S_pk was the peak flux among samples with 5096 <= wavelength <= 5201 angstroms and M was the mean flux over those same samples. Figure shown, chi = 14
